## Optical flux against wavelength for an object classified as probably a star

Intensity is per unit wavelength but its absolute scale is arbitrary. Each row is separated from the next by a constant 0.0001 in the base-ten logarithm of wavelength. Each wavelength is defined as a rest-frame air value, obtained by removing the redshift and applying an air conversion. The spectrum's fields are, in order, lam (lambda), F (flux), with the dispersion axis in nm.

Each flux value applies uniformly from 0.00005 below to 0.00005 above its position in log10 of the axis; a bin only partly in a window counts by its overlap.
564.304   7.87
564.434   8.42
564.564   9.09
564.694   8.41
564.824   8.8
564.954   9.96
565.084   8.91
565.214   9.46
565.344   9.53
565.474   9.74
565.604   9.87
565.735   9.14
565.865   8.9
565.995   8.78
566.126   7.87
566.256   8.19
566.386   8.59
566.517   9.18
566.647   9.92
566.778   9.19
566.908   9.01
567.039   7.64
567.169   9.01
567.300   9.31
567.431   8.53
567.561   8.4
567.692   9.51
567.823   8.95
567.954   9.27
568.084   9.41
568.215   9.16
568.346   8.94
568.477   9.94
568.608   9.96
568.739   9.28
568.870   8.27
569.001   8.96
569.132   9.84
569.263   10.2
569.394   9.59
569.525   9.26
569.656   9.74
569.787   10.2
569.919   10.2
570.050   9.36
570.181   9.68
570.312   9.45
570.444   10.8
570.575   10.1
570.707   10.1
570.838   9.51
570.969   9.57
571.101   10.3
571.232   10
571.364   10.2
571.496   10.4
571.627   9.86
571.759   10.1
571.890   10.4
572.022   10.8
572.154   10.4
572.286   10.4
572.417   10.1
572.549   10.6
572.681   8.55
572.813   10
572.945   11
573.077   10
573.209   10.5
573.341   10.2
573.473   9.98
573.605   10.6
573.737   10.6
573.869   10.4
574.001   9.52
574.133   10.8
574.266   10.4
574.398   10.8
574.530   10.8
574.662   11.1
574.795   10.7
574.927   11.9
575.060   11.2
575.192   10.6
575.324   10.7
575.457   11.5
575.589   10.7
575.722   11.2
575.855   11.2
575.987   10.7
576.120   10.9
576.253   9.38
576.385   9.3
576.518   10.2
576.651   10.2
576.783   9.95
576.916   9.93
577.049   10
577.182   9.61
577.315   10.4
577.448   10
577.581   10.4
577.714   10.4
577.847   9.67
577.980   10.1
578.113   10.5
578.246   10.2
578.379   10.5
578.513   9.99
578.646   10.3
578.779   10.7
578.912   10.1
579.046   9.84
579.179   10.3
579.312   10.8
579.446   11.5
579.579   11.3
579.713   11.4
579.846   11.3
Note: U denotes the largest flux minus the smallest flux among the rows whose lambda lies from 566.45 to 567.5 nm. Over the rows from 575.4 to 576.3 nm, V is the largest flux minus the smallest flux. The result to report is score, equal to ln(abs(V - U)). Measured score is -1.8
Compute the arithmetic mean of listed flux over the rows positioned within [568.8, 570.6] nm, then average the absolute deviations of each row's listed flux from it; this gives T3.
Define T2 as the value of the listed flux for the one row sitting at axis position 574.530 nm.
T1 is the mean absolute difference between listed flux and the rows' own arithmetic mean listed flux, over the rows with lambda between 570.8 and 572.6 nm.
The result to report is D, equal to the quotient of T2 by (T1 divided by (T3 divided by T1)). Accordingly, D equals 62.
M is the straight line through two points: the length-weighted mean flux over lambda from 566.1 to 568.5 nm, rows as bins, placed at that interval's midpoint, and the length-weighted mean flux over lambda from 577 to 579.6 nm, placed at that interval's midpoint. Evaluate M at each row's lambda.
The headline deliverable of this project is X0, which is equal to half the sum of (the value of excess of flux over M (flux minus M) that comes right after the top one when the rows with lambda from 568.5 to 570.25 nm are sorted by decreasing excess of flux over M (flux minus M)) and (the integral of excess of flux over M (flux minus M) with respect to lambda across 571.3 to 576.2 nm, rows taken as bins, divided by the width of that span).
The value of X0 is 0.86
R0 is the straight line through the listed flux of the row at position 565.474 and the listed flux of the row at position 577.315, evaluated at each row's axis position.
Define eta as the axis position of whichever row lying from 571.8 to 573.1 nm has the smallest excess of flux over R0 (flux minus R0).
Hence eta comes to 572.681 nm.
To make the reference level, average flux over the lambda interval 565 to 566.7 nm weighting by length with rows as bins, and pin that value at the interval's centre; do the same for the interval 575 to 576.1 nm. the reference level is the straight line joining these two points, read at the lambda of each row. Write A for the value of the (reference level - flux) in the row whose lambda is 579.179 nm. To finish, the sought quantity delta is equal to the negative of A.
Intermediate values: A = 1.38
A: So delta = -1.4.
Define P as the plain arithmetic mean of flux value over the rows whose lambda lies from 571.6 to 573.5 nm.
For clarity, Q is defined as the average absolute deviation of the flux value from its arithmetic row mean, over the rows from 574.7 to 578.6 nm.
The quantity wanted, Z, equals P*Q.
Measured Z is 4.9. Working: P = 10.2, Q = 0.48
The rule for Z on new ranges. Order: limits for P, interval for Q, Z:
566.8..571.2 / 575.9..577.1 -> 3.7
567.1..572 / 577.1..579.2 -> 2.4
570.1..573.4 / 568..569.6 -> 4.3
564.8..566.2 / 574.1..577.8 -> 4.4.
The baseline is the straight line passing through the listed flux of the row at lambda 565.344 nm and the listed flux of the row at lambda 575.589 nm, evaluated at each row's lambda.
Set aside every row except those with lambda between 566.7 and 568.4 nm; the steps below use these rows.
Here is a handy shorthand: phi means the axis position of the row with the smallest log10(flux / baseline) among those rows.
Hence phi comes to 567.039 nm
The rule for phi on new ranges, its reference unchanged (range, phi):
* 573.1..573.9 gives 573.473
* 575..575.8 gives 575.192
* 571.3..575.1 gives 572.681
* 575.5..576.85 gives 576.385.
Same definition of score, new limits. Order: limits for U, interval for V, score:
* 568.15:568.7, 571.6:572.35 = -2.5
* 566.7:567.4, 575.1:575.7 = -0.3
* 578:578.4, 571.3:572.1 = -0.4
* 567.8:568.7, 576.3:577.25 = -2.1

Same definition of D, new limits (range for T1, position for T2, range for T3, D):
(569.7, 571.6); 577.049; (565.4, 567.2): 45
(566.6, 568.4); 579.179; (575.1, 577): 39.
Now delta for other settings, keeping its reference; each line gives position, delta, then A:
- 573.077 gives -0.5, 0.49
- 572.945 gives 0.5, -0.53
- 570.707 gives 0.1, -0.07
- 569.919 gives 0.3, -0.32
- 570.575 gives 0.1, -0.09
